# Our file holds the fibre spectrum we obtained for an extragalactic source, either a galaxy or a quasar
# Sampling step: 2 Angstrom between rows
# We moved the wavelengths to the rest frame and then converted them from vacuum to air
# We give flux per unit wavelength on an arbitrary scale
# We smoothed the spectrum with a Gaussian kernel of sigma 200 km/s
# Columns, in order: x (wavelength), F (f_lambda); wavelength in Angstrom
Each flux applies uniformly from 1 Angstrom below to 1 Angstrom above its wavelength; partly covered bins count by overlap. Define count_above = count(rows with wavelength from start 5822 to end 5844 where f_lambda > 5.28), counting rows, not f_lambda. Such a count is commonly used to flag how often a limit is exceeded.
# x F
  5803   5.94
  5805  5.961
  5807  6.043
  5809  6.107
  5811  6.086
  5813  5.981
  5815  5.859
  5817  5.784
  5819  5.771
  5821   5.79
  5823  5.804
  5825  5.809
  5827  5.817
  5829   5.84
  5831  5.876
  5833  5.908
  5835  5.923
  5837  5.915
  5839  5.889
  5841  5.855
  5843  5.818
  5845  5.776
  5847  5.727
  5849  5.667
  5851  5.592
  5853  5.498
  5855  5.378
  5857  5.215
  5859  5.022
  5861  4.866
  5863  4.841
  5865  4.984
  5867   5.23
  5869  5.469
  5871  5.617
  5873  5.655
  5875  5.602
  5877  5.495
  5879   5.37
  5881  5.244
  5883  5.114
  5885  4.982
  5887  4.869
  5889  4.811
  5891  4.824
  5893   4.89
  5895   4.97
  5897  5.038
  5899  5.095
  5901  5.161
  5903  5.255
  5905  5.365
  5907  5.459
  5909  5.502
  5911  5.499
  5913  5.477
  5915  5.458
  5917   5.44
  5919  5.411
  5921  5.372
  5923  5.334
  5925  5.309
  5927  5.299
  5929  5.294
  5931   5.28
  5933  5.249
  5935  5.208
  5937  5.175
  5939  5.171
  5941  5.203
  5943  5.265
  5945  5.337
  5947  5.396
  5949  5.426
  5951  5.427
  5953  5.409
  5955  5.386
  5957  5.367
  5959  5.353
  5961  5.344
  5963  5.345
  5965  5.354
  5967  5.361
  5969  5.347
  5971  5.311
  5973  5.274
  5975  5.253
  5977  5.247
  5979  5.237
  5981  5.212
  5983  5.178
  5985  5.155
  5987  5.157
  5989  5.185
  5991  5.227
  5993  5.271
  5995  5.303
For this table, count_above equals 11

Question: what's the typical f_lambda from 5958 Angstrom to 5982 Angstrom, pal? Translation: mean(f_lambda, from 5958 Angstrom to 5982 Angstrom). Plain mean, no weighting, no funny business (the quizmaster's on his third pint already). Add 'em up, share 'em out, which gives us 5.30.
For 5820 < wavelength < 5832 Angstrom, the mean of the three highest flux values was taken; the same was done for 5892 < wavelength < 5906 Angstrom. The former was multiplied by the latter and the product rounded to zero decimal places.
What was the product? 31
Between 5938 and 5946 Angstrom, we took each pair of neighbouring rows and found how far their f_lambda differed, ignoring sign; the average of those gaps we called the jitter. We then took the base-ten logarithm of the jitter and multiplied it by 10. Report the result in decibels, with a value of -13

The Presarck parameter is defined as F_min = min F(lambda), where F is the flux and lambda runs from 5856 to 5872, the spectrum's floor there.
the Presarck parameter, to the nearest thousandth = 4.841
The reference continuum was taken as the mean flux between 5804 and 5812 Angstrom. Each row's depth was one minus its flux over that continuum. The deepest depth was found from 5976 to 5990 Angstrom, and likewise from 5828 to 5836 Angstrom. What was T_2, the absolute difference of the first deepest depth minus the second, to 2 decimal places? 0.11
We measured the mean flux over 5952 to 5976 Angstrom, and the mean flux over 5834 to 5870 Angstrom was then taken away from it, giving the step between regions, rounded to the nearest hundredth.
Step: -0.14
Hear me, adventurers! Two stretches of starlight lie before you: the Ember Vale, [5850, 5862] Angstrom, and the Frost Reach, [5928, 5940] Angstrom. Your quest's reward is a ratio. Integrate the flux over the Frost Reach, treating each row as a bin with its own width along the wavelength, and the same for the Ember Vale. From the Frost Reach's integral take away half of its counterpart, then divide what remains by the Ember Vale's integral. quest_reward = 0.49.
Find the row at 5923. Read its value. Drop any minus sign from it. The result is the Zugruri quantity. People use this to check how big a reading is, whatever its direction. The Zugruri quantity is 5.33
